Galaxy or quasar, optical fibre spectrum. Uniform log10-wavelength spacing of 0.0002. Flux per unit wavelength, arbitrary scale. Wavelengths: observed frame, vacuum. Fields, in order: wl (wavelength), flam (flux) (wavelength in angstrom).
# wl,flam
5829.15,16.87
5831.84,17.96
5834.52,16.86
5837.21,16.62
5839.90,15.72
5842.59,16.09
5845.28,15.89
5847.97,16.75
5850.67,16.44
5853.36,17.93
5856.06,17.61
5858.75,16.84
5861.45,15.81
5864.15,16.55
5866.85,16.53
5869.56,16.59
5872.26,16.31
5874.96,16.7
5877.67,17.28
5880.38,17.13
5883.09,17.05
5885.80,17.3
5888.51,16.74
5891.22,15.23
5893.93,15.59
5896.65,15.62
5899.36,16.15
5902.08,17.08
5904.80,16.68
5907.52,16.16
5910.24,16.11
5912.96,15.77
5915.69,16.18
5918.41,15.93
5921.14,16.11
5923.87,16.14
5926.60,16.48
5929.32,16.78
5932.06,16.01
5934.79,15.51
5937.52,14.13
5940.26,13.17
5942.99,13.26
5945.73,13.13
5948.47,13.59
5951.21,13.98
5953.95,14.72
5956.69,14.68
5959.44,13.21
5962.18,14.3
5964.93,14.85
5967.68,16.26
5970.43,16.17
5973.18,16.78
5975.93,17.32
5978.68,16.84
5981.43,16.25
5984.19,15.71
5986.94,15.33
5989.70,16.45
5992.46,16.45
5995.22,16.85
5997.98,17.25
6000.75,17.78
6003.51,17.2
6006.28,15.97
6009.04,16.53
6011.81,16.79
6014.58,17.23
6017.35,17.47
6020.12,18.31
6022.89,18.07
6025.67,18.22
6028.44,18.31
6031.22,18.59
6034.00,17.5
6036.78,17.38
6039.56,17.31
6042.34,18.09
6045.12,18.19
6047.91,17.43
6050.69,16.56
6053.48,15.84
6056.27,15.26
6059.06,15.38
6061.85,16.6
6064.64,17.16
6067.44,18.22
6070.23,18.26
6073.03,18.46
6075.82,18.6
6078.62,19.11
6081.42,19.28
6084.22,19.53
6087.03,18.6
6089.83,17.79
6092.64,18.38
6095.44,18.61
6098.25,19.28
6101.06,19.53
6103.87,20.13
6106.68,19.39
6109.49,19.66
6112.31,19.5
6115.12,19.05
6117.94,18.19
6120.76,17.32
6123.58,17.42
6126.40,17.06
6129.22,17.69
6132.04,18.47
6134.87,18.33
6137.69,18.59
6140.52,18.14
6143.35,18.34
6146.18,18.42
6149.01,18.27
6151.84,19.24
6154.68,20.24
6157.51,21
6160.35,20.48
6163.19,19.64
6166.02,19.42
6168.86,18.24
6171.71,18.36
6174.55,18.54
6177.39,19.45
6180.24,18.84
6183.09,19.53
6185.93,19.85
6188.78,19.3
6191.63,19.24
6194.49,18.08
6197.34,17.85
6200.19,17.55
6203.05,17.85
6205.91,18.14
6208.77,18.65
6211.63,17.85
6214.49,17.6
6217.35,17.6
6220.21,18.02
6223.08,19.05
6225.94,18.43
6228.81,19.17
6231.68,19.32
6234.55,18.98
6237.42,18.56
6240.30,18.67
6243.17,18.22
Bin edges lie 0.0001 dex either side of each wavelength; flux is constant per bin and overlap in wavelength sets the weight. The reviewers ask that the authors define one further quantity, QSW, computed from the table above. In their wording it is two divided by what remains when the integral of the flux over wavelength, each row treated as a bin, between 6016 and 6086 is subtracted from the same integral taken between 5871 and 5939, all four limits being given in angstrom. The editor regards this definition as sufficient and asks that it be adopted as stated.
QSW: -0.015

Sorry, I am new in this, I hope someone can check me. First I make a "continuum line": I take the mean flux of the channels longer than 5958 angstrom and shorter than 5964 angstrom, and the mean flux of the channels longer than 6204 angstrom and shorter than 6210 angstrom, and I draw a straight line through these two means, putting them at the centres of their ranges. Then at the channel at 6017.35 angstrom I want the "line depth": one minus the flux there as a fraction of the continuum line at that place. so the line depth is -0.18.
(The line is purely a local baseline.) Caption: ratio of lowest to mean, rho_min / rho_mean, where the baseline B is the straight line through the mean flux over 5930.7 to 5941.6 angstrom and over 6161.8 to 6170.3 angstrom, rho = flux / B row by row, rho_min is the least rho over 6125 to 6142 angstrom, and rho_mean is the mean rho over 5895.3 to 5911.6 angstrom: 0.80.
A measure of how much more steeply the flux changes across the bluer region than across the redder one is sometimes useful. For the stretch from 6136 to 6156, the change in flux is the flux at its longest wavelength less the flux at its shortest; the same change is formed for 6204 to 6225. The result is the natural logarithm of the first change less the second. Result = -0.3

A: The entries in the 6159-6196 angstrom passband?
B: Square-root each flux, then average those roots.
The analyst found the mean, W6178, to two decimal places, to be 4.38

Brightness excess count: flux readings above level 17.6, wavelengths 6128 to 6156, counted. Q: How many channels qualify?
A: 10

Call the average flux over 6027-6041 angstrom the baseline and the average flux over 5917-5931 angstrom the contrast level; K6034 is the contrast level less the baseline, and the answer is -1.5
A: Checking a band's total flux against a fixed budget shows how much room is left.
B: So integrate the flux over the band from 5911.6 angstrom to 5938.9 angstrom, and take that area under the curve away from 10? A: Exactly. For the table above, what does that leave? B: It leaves -424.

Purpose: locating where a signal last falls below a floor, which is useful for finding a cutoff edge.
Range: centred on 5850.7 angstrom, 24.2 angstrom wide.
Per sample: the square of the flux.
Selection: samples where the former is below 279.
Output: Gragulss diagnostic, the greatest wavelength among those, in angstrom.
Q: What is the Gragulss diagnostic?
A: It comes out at 5861.45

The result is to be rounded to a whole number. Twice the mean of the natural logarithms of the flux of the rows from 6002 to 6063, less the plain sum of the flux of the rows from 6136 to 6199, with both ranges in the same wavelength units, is -413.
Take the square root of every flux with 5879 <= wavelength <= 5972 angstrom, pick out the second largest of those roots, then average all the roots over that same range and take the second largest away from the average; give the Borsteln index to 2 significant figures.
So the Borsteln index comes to -0.20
